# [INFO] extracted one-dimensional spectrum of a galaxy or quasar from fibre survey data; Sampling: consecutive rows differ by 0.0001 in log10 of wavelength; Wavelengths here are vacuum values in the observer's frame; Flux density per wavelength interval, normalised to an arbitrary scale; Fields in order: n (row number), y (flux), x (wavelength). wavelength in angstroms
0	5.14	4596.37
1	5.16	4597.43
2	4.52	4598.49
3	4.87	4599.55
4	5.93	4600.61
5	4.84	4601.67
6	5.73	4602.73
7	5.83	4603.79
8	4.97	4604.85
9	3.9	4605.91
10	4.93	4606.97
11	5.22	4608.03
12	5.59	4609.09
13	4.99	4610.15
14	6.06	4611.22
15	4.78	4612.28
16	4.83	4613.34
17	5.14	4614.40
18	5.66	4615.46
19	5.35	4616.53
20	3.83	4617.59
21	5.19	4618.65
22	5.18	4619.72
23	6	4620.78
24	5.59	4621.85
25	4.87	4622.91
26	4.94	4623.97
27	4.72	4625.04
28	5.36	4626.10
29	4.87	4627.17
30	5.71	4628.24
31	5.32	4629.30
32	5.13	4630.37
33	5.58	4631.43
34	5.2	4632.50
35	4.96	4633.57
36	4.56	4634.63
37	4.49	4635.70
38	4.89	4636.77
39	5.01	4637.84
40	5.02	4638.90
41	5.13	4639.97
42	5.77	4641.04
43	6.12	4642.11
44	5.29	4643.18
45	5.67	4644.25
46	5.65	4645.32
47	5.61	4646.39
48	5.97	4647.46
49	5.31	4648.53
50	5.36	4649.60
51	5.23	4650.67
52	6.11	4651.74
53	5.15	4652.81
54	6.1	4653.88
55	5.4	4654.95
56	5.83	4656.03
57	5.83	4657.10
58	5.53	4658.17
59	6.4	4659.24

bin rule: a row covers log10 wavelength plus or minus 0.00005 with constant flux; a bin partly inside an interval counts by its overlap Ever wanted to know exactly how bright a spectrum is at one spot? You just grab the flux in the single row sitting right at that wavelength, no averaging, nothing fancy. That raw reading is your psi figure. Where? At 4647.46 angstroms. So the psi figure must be 5.97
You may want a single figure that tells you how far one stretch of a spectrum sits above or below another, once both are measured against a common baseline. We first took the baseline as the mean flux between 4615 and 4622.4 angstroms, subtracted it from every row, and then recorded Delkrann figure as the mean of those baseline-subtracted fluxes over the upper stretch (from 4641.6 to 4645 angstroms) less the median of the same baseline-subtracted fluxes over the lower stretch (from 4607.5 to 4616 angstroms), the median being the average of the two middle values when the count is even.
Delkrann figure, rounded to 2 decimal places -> 0.51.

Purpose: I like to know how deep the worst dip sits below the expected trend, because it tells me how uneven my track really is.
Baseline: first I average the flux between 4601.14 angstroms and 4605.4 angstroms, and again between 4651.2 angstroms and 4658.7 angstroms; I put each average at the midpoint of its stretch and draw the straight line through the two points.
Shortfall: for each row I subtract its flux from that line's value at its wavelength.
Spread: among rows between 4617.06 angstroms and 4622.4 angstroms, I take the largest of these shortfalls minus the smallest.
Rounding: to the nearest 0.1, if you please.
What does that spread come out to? 2.1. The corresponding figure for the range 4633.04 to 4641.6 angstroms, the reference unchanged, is 1.2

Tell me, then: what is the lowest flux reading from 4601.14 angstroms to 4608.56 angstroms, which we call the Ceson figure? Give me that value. 3.9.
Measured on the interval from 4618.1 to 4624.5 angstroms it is 4.87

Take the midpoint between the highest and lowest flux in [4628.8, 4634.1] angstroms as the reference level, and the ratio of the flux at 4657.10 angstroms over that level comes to 1.11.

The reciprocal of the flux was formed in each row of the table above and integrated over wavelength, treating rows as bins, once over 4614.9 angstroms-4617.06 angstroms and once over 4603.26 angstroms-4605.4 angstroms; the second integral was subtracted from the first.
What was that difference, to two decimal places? -0.01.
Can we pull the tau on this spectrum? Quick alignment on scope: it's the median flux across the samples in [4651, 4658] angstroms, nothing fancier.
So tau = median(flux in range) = 5.8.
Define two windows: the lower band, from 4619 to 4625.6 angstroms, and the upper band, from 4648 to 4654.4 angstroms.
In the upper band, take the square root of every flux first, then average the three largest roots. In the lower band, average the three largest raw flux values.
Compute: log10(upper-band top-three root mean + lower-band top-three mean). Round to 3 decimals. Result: 0.904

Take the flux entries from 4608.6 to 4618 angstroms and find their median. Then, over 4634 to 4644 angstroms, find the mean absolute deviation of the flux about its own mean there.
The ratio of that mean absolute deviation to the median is 0.076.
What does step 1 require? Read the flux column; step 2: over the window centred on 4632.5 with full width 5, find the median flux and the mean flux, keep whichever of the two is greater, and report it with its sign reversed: -5.13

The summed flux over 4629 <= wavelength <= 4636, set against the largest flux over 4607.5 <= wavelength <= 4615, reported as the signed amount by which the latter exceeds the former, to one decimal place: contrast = -29.2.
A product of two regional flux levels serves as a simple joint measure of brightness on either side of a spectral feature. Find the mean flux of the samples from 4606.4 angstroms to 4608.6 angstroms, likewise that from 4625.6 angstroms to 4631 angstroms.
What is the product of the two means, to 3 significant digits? 26.8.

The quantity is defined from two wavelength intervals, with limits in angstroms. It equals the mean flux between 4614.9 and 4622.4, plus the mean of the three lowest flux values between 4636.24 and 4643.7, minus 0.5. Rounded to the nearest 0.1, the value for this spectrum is 9.7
